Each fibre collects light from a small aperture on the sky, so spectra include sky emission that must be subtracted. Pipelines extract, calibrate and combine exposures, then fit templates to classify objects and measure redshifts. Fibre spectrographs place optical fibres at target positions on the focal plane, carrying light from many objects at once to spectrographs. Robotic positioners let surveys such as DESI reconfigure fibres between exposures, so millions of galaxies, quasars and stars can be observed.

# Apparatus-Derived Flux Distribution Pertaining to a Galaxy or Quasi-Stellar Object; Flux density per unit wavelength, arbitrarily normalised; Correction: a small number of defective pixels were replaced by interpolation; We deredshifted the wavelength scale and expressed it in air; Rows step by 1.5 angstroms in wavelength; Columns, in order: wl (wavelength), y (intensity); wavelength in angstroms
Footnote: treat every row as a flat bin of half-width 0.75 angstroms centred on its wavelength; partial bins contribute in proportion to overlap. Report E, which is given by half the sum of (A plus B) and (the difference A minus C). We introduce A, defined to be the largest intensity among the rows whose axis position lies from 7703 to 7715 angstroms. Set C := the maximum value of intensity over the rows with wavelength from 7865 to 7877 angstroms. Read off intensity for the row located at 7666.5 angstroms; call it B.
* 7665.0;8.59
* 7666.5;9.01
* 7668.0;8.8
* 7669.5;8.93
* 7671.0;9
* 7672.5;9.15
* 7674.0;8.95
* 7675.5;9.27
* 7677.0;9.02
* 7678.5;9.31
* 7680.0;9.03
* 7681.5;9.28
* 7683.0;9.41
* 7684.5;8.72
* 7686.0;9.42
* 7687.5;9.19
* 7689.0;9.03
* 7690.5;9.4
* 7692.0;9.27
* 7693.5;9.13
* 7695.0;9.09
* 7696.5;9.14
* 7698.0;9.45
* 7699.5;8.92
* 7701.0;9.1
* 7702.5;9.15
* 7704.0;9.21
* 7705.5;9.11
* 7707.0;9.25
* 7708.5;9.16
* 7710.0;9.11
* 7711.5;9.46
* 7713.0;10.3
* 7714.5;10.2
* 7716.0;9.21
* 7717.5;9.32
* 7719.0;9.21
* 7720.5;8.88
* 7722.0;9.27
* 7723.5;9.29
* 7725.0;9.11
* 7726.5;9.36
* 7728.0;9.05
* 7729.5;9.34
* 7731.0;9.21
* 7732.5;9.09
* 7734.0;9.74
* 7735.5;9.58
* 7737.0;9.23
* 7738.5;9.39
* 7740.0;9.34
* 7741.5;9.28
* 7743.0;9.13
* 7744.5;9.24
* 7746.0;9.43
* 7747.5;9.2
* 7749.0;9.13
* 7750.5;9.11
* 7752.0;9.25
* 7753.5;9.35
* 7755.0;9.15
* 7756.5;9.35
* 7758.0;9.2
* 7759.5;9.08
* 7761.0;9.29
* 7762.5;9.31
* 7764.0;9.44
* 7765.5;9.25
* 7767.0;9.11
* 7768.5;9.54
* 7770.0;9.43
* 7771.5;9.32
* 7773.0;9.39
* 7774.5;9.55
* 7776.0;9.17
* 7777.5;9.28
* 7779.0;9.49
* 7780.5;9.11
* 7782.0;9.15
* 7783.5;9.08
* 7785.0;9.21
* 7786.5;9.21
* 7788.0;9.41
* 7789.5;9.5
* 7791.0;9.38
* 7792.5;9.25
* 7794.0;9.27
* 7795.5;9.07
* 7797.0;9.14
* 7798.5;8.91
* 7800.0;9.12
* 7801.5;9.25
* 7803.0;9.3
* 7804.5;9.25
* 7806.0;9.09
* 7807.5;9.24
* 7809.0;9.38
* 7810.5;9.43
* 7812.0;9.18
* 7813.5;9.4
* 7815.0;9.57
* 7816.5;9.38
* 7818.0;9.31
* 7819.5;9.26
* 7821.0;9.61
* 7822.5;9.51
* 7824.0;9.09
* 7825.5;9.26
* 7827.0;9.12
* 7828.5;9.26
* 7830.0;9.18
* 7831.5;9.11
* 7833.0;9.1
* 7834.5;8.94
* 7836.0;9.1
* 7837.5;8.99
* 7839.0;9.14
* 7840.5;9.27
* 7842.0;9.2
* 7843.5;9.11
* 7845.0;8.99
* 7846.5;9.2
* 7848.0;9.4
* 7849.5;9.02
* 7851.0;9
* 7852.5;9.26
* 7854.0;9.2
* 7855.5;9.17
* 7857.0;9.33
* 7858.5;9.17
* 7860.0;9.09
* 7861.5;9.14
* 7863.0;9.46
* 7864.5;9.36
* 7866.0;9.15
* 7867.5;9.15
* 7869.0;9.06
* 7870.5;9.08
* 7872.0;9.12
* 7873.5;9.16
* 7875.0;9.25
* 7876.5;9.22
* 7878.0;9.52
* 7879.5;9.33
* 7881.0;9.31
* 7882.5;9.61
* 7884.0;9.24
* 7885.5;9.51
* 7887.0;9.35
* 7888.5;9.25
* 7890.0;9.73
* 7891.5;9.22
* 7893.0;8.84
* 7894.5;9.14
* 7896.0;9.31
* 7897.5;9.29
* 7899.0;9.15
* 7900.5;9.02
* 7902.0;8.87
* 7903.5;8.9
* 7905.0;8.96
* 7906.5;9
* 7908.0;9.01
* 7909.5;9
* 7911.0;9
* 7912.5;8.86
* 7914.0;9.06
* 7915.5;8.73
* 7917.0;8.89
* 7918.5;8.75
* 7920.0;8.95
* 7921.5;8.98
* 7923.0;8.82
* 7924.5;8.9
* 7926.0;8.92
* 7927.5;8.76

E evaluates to 10.2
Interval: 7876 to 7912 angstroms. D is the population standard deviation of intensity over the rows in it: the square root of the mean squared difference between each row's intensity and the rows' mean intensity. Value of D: 0.23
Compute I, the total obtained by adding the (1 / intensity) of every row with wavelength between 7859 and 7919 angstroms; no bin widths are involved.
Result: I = 4.4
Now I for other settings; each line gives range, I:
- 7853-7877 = 1.7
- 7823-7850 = 2.0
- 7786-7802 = 1.2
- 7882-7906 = 1.7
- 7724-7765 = 2.9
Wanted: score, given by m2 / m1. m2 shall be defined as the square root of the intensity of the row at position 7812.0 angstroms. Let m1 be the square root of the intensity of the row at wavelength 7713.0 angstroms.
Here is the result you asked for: 0.944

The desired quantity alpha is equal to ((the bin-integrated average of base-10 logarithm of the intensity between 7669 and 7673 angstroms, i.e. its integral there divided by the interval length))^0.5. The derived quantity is 0.977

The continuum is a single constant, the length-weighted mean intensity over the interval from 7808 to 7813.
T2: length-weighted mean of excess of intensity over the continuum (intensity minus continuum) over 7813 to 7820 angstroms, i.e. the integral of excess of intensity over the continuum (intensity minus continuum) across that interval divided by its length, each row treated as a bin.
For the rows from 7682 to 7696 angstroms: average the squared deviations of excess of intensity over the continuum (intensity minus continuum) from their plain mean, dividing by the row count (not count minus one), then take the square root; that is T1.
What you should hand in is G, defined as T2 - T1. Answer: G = -0.16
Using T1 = 0.21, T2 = 0.06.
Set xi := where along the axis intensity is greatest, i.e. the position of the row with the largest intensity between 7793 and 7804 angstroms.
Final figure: 7803.0 angstroms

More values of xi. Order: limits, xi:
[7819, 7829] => 7821.0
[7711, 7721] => 7713.0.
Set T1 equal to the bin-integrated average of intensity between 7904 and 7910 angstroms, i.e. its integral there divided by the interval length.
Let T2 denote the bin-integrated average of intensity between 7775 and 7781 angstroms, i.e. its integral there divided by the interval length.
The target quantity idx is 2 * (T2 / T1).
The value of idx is 2.07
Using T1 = 8.99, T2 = 9.28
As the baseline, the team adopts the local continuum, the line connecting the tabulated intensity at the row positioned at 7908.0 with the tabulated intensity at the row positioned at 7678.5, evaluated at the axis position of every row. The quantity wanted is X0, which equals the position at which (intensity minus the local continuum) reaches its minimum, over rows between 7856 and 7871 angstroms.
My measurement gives 7869.0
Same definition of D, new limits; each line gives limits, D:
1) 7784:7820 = 0.14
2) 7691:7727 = 0.32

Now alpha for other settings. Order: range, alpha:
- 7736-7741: 0.985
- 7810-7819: 0.986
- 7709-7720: 0.989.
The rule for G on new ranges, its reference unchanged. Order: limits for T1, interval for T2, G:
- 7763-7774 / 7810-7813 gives -0.16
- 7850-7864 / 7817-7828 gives -0.15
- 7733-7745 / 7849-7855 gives -0.39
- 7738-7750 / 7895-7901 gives -0.24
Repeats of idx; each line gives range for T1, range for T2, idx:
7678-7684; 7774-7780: 2.03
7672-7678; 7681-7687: 2.02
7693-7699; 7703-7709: 2.00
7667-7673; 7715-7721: 2.05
